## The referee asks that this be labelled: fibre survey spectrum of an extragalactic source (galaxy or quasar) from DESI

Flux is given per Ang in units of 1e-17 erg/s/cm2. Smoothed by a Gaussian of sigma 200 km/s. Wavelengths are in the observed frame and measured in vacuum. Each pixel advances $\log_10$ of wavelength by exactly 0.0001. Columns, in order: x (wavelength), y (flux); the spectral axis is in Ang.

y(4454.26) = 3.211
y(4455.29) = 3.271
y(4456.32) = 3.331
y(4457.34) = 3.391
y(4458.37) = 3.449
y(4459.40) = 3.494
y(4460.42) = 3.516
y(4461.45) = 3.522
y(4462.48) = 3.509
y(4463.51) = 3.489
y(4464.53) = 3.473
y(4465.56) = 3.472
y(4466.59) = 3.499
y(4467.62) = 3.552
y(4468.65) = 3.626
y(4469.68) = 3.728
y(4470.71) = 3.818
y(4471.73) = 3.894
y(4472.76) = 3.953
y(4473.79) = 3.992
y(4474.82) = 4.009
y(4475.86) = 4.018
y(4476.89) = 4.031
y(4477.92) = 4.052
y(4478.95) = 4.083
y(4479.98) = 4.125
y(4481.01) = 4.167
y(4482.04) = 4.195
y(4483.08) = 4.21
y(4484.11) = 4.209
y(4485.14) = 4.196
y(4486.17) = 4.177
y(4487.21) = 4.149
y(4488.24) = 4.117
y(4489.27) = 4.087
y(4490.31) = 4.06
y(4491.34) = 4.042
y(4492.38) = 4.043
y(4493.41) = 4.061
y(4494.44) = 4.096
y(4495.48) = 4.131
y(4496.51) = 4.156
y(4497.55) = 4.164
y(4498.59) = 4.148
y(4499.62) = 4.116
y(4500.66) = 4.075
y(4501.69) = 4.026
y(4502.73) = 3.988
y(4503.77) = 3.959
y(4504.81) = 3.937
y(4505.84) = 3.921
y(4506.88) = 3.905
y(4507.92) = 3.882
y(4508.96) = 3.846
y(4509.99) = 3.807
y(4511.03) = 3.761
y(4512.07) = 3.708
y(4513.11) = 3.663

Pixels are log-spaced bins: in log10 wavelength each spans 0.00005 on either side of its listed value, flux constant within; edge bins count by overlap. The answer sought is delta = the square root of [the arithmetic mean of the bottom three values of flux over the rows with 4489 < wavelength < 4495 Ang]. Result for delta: 2.01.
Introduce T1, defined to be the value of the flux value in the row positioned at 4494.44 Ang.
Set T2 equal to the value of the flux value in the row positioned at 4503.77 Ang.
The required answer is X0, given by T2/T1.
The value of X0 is 0.97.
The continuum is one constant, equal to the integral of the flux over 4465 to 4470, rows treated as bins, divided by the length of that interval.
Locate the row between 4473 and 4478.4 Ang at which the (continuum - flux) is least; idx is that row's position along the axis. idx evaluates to 4477.92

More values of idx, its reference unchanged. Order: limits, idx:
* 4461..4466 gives 4461.45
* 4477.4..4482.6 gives 4482.04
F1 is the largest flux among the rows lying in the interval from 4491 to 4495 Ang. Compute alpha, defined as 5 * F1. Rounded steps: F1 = 4.096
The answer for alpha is 20.5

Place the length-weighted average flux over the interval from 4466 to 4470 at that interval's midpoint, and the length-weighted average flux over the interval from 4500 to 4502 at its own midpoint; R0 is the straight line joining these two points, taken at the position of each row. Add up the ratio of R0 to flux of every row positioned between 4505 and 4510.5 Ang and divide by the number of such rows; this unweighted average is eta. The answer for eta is 1.08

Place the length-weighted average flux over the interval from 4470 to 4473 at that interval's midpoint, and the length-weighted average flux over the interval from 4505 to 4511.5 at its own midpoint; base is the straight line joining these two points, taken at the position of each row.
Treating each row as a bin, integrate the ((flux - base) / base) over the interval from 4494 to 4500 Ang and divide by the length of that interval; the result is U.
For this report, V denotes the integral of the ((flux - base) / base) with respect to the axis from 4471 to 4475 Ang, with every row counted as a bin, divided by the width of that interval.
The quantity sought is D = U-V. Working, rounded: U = 0.069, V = 0.02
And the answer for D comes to 0.05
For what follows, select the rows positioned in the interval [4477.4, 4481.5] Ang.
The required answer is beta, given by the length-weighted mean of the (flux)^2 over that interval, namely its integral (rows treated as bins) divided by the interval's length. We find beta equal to 17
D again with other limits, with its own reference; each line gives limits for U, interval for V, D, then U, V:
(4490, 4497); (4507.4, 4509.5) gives 0.06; 0.055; 0.00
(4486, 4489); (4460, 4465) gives 0.17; 0.068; -0.10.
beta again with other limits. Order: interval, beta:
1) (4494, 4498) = 17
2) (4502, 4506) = 16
